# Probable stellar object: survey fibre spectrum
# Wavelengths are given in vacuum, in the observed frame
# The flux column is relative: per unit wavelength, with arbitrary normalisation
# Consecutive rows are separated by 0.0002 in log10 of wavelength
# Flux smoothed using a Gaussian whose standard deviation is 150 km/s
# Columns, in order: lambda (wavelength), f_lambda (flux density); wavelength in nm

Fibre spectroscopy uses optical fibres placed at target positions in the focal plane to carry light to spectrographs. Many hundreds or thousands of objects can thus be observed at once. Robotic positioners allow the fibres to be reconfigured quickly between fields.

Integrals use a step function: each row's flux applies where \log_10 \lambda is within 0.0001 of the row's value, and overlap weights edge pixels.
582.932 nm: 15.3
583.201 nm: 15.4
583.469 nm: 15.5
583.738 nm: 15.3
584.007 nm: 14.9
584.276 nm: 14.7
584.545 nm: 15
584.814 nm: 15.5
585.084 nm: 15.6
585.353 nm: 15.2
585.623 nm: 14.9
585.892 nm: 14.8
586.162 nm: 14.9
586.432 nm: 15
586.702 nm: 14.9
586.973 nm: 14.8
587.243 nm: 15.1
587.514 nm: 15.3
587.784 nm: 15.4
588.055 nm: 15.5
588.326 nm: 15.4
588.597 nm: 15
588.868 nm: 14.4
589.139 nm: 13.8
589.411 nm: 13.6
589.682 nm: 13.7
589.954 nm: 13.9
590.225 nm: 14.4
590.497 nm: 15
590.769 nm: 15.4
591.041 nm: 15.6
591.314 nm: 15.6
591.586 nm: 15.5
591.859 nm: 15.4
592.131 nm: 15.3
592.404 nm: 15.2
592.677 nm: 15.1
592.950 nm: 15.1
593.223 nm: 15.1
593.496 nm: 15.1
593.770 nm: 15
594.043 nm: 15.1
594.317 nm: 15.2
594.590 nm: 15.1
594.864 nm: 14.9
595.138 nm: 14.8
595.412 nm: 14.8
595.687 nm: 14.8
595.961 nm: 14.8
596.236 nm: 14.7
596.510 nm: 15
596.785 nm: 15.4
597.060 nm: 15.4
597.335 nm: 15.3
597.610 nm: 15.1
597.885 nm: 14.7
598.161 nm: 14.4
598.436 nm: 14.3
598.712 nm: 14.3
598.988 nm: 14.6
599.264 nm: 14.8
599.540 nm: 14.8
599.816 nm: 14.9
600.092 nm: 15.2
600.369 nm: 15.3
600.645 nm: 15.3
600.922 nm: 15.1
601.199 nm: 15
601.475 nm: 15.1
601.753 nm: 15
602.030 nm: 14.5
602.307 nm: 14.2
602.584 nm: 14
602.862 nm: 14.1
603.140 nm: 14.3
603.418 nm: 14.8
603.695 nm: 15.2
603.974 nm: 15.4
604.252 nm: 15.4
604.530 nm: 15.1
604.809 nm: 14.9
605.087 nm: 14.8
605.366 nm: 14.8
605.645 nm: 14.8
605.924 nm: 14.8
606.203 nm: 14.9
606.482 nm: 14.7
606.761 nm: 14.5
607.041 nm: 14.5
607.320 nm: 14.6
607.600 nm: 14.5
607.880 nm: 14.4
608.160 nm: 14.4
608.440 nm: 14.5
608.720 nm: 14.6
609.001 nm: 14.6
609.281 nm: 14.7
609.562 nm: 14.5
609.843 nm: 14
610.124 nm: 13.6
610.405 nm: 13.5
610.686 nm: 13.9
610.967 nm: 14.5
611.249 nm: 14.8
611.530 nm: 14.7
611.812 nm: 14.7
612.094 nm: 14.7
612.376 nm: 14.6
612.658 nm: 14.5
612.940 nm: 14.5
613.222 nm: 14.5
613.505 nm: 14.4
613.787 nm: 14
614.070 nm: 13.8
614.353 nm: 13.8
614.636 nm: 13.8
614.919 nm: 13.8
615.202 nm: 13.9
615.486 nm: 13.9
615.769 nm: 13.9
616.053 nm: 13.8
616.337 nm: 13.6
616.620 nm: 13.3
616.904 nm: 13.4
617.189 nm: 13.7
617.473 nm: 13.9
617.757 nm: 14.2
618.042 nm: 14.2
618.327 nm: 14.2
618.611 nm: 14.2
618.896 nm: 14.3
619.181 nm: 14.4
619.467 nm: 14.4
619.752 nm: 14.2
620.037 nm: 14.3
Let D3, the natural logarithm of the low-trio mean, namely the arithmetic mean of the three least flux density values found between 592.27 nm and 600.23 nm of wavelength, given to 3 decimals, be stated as 2.663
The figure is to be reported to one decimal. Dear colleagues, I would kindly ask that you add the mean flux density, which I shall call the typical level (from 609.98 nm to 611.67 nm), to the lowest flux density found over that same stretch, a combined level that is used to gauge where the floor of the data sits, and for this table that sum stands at 27.7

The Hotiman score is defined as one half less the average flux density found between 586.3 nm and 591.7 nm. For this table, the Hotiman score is -14.4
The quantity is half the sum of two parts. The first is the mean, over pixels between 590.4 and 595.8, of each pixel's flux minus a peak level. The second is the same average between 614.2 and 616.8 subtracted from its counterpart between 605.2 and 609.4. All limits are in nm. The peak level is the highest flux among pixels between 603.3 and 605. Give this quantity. 0.31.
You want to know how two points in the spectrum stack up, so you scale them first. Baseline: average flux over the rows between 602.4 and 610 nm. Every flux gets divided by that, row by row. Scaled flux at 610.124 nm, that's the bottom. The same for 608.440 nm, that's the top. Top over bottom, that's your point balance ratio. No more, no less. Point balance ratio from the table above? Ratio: 1.07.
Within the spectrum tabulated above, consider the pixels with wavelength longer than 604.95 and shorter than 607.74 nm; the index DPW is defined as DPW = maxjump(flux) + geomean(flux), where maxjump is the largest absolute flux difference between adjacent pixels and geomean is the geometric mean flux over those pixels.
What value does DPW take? 14.9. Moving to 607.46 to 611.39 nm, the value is 14.9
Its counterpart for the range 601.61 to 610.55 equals 15.1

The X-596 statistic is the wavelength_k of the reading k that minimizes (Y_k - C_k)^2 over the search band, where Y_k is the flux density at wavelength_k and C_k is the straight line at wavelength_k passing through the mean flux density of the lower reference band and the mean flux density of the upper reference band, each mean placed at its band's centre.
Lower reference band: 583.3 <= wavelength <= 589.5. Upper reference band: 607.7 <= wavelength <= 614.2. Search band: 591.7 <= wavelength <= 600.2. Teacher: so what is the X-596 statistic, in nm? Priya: 597.885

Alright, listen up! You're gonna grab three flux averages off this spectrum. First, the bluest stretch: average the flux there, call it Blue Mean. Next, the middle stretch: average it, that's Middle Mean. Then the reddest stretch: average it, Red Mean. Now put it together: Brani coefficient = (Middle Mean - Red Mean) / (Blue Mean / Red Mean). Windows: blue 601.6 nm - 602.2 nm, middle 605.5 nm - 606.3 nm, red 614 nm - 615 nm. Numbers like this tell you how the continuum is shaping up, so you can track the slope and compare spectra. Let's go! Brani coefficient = 1.0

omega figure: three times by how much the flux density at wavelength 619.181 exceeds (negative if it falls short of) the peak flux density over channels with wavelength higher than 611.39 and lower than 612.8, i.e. -0.9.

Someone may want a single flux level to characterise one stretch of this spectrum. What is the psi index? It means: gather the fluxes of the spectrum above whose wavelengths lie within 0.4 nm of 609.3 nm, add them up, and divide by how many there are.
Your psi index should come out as 14.6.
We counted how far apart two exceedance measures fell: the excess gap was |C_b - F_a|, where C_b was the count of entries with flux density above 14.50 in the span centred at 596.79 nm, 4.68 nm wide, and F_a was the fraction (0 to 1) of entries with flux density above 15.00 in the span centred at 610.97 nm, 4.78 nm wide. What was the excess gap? 14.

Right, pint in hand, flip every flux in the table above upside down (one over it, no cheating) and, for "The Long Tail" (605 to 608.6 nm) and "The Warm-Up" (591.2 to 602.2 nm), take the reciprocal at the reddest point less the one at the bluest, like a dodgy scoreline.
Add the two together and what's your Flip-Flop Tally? 0.0063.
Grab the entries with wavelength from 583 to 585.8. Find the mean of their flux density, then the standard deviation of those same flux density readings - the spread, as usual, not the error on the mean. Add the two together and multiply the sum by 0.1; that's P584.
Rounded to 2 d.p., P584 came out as 1.55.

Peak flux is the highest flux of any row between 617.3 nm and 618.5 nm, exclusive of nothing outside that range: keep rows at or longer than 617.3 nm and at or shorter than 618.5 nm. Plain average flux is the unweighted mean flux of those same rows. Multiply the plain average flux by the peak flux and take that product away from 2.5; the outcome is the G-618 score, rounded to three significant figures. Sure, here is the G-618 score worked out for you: -198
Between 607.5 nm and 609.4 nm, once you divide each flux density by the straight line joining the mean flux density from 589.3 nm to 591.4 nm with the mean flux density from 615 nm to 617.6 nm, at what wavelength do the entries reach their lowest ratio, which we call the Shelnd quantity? 607.880 nm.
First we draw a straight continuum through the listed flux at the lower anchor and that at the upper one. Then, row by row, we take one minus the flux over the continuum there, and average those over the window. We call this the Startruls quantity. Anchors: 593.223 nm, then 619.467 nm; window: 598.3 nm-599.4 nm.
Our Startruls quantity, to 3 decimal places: 0.030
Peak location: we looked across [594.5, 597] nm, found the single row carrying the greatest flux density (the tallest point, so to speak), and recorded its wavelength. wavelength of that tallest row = 596.785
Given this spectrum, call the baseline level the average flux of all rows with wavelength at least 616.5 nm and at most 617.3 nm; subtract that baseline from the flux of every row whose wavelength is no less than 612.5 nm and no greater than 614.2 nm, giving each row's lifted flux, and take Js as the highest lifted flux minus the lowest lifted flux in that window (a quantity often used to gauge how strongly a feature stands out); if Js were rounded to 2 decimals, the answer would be 0.70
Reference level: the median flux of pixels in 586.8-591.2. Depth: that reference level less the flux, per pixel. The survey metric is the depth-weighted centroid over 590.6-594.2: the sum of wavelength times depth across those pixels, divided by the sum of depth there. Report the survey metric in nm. 591.72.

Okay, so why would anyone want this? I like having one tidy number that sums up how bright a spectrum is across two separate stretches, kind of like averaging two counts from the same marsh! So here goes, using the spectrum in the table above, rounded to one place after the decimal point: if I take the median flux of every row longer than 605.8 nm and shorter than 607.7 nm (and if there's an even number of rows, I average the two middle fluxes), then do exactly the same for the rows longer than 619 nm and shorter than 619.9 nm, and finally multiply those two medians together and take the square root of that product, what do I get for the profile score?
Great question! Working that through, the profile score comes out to 14.5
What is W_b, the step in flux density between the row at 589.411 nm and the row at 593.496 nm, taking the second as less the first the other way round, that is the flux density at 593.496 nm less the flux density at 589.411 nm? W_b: 1.5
